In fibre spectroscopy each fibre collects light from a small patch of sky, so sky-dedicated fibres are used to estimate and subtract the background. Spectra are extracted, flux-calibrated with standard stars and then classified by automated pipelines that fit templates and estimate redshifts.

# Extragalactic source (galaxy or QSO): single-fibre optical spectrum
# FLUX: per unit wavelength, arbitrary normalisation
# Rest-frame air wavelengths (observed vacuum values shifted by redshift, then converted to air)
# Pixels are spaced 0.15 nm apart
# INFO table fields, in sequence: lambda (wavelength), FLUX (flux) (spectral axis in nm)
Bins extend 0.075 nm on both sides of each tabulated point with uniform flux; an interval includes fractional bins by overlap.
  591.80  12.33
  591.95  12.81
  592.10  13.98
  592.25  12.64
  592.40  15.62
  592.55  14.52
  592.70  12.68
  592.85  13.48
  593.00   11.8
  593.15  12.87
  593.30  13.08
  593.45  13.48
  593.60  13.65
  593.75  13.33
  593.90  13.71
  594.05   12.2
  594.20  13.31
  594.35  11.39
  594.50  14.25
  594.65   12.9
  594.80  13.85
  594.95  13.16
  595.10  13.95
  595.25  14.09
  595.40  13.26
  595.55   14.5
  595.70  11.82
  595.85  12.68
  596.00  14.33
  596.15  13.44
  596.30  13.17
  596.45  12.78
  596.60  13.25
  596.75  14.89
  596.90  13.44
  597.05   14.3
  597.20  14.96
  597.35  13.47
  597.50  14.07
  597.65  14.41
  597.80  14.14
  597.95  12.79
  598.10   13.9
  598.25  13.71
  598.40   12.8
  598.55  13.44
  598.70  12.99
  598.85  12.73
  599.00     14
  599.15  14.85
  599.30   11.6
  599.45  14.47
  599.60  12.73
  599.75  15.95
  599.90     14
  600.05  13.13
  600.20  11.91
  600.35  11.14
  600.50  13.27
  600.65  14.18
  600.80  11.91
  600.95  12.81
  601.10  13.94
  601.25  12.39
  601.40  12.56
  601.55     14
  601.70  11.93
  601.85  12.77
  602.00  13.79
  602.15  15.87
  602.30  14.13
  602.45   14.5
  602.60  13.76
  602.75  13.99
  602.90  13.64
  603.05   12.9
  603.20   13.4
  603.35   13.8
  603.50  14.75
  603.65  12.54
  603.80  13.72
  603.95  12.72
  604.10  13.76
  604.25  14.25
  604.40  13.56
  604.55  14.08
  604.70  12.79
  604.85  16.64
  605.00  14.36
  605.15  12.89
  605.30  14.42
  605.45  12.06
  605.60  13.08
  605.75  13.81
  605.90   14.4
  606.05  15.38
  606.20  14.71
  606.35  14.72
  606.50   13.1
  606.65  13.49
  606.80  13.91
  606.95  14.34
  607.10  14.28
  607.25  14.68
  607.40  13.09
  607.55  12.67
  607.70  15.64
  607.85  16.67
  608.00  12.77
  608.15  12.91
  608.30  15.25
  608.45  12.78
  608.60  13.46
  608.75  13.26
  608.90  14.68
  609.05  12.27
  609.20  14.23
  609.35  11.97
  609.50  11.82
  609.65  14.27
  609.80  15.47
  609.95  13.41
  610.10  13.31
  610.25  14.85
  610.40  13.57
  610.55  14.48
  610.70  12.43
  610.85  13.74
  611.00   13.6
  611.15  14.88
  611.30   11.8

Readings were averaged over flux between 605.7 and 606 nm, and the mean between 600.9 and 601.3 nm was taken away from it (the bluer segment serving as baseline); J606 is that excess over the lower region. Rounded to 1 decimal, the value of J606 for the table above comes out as 1.1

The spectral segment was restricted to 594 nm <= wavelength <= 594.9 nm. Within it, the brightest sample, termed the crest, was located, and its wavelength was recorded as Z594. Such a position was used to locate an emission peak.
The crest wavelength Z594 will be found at 594.50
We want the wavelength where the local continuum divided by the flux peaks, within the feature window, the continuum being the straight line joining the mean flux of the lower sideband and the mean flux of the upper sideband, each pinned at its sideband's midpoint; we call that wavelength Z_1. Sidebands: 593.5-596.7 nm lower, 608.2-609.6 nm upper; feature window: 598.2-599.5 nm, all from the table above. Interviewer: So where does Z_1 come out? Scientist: 599.30 nm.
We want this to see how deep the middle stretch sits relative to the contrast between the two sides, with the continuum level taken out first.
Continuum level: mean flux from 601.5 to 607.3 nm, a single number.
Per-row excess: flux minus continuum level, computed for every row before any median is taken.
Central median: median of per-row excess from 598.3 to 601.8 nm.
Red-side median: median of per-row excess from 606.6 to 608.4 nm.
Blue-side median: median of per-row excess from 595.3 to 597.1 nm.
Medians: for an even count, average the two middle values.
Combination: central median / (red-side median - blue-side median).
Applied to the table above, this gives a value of -1.2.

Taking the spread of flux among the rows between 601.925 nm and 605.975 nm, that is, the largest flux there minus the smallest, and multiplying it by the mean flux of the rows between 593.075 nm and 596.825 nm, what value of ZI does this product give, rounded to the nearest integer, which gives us 61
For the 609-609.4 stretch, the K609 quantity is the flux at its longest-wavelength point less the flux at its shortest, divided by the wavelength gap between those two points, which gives -1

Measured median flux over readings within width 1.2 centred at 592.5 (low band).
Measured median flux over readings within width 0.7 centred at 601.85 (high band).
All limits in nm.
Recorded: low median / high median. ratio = 0.953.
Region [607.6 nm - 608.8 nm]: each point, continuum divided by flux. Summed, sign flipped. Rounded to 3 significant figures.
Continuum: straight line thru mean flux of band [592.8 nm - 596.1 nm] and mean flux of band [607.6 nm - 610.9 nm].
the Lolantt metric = -7.88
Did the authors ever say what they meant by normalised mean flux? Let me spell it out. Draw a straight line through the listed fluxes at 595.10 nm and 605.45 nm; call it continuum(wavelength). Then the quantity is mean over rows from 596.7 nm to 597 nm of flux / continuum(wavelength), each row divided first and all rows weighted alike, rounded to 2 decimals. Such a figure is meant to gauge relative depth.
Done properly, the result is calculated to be 1.04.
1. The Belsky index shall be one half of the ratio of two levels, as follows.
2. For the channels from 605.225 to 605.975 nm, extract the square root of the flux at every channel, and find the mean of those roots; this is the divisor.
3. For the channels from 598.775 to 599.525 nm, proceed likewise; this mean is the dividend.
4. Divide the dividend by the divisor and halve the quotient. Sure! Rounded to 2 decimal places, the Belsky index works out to 0.50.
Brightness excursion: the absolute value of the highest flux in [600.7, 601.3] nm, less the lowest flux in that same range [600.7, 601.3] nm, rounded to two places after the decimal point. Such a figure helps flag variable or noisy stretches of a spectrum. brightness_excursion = 2.03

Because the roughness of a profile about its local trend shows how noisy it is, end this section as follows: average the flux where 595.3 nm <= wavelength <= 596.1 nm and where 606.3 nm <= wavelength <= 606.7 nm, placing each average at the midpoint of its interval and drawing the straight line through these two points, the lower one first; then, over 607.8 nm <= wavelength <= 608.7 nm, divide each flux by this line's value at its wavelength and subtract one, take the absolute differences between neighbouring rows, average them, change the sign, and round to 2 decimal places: -0.14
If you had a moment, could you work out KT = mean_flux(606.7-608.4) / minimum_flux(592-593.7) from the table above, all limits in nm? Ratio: 1.20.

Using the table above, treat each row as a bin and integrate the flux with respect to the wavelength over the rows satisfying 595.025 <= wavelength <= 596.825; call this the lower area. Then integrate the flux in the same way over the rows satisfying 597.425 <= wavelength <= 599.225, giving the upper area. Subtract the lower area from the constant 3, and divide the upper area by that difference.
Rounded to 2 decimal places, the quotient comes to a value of -1.15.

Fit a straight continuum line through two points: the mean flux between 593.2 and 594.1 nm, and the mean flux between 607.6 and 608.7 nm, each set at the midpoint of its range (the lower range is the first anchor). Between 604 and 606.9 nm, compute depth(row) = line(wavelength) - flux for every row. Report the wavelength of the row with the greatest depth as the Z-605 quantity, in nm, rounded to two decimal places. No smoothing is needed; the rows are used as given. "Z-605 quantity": 605.45 nm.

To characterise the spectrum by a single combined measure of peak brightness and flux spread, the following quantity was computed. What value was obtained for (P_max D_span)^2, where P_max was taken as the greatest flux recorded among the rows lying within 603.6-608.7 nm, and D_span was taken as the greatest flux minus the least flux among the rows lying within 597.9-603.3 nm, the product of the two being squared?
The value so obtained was 6429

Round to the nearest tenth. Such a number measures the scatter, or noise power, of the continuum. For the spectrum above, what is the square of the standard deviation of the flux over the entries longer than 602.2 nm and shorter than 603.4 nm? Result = 0.2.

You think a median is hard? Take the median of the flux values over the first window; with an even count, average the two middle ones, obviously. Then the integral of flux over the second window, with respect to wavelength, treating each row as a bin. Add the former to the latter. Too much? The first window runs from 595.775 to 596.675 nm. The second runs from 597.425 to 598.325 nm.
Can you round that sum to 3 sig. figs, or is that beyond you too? 25.7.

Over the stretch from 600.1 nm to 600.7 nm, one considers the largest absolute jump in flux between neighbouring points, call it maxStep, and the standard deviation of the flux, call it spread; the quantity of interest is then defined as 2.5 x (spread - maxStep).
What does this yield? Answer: -2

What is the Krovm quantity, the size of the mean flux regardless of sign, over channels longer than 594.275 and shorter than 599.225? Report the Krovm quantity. 13.6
